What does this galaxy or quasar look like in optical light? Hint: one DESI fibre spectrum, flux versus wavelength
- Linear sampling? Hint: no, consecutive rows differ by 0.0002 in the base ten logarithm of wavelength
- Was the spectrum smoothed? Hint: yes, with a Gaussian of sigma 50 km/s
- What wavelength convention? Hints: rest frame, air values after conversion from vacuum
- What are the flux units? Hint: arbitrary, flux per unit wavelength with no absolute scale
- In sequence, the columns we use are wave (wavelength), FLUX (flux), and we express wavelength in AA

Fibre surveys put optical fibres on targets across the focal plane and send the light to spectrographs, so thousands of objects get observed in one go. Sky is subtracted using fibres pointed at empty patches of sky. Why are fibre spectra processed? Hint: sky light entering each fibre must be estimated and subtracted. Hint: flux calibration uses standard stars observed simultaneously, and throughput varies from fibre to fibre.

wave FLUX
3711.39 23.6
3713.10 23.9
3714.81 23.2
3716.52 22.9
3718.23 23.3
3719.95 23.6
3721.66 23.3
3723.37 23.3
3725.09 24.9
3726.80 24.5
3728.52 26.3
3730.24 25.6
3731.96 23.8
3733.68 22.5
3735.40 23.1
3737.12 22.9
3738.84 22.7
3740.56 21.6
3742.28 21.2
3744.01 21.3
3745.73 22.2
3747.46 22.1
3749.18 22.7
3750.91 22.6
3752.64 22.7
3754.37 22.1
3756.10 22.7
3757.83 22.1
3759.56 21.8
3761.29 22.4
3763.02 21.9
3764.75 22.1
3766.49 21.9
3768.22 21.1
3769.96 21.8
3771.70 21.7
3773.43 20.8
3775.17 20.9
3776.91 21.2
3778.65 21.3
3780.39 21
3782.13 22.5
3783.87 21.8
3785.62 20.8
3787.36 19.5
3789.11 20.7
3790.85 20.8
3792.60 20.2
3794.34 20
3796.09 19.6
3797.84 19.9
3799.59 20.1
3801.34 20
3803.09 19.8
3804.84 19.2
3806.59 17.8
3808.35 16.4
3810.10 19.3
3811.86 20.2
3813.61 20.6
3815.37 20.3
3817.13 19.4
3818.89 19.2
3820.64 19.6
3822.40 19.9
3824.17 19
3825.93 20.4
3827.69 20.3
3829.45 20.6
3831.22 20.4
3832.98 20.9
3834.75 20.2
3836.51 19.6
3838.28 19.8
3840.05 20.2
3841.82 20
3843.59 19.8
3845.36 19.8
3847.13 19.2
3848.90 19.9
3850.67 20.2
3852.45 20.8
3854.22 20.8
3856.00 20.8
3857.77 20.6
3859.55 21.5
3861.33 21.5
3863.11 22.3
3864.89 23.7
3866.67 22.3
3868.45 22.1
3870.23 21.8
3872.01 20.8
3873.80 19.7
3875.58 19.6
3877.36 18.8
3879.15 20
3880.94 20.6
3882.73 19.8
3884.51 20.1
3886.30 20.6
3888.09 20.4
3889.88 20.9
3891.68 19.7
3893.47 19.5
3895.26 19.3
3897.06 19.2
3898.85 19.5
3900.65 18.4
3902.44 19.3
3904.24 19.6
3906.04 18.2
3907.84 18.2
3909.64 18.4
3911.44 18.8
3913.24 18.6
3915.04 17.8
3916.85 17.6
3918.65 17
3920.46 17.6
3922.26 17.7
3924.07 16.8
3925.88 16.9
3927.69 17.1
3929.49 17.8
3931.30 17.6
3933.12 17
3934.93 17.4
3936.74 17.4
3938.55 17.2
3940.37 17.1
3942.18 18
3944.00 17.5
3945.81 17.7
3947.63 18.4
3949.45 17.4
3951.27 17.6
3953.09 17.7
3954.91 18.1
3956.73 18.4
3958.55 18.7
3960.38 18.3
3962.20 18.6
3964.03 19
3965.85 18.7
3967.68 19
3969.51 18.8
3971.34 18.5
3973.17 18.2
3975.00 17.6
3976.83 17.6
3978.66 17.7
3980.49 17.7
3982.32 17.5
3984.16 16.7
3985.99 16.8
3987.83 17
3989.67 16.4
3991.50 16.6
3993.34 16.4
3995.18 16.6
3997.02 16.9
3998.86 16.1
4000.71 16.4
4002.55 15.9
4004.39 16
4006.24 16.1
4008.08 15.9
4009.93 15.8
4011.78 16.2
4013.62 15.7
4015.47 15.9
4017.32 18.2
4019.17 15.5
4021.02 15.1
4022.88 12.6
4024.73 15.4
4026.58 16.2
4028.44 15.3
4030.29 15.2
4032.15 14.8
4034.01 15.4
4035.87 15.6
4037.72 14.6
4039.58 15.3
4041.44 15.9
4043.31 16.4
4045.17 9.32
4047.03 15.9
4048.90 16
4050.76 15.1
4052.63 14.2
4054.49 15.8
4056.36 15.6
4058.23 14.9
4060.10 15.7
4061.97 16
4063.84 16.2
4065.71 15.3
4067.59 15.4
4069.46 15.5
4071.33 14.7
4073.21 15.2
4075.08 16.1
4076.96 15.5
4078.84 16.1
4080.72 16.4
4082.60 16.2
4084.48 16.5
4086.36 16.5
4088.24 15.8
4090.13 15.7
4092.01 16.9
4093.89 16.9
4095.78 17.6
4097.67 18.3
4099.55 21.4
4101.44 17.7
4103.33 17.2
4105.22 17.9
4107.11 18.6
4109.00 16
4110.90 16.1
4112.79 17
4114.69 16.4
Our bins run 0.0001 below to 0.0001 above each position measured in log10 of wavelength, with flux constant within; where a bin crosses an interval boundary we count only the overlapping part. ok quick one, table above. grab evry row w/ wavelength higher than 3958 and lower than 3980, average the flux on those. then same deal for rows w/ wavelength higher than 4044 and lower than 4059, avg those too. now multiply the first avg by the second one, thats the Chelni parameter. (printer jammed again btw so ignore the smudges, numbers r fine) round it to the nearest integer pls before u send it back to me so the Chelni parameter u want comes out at 269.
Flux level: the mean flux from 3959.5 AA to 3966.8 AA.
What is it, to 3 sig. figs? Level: 18.7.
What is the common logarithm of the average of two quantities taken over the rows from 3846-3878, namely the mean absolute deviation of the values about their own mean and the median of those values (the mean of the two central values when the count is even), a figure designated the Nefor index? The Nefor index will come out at 1.04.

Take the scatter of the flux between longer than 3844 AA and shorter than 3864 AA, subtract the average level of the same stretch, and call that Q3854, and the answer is -19.8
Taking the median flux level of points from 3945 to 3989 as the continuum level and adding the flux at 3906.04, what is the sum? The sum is 36.1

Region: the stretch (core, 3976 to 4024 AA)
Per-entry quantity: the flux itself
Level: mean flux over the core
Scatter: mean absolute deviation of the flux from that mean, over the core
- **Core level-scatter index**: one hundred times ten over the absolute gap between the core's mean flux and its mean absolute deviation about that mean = 64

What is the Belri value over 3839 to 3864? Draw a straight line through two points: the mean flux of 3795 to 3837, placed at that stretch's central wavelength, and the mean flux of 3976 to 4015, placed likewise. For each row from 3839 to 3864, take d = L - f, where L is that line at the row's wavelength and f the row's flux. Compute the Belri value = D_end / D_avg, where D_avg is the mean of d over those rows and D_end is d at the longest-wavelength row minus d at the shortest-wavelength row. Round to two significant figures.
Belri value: 1.7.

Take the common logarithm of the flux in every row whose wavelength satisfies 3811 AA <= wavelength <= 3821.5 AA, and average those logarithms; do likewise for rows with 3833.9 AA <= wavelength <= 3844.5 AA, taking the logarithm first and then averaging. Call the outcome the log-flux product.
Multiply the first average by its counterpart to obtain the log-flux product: 1.69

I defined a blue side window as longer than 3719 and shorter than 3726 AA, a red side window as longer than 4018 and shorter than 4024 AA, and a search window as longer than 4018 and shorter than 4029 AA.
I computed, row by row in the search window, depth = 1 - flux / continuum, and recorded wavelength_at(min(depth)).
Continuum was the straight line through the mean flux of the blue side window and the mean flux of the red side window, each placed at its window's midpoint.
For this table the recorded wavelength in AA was 4026.58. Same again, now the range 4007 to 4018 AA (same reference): 4017.32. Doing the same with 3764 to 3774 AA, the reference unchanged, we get 3764.75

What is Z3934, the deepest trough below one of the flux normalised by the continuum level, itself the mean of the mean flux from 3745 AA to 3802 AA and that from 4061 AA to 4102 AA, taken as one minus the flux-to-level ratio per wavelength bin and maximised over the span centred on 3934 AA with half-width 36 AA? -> 0.11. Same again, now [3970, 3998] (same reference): 0.13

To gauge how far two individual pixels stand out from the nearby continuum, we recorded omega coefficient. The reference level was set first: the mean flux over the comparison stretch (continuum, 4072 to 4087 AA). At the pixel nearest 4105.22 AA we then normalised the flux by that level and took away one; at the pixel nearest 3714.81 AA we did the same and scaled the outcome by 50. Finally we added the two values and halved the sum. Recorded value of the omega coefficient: 11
